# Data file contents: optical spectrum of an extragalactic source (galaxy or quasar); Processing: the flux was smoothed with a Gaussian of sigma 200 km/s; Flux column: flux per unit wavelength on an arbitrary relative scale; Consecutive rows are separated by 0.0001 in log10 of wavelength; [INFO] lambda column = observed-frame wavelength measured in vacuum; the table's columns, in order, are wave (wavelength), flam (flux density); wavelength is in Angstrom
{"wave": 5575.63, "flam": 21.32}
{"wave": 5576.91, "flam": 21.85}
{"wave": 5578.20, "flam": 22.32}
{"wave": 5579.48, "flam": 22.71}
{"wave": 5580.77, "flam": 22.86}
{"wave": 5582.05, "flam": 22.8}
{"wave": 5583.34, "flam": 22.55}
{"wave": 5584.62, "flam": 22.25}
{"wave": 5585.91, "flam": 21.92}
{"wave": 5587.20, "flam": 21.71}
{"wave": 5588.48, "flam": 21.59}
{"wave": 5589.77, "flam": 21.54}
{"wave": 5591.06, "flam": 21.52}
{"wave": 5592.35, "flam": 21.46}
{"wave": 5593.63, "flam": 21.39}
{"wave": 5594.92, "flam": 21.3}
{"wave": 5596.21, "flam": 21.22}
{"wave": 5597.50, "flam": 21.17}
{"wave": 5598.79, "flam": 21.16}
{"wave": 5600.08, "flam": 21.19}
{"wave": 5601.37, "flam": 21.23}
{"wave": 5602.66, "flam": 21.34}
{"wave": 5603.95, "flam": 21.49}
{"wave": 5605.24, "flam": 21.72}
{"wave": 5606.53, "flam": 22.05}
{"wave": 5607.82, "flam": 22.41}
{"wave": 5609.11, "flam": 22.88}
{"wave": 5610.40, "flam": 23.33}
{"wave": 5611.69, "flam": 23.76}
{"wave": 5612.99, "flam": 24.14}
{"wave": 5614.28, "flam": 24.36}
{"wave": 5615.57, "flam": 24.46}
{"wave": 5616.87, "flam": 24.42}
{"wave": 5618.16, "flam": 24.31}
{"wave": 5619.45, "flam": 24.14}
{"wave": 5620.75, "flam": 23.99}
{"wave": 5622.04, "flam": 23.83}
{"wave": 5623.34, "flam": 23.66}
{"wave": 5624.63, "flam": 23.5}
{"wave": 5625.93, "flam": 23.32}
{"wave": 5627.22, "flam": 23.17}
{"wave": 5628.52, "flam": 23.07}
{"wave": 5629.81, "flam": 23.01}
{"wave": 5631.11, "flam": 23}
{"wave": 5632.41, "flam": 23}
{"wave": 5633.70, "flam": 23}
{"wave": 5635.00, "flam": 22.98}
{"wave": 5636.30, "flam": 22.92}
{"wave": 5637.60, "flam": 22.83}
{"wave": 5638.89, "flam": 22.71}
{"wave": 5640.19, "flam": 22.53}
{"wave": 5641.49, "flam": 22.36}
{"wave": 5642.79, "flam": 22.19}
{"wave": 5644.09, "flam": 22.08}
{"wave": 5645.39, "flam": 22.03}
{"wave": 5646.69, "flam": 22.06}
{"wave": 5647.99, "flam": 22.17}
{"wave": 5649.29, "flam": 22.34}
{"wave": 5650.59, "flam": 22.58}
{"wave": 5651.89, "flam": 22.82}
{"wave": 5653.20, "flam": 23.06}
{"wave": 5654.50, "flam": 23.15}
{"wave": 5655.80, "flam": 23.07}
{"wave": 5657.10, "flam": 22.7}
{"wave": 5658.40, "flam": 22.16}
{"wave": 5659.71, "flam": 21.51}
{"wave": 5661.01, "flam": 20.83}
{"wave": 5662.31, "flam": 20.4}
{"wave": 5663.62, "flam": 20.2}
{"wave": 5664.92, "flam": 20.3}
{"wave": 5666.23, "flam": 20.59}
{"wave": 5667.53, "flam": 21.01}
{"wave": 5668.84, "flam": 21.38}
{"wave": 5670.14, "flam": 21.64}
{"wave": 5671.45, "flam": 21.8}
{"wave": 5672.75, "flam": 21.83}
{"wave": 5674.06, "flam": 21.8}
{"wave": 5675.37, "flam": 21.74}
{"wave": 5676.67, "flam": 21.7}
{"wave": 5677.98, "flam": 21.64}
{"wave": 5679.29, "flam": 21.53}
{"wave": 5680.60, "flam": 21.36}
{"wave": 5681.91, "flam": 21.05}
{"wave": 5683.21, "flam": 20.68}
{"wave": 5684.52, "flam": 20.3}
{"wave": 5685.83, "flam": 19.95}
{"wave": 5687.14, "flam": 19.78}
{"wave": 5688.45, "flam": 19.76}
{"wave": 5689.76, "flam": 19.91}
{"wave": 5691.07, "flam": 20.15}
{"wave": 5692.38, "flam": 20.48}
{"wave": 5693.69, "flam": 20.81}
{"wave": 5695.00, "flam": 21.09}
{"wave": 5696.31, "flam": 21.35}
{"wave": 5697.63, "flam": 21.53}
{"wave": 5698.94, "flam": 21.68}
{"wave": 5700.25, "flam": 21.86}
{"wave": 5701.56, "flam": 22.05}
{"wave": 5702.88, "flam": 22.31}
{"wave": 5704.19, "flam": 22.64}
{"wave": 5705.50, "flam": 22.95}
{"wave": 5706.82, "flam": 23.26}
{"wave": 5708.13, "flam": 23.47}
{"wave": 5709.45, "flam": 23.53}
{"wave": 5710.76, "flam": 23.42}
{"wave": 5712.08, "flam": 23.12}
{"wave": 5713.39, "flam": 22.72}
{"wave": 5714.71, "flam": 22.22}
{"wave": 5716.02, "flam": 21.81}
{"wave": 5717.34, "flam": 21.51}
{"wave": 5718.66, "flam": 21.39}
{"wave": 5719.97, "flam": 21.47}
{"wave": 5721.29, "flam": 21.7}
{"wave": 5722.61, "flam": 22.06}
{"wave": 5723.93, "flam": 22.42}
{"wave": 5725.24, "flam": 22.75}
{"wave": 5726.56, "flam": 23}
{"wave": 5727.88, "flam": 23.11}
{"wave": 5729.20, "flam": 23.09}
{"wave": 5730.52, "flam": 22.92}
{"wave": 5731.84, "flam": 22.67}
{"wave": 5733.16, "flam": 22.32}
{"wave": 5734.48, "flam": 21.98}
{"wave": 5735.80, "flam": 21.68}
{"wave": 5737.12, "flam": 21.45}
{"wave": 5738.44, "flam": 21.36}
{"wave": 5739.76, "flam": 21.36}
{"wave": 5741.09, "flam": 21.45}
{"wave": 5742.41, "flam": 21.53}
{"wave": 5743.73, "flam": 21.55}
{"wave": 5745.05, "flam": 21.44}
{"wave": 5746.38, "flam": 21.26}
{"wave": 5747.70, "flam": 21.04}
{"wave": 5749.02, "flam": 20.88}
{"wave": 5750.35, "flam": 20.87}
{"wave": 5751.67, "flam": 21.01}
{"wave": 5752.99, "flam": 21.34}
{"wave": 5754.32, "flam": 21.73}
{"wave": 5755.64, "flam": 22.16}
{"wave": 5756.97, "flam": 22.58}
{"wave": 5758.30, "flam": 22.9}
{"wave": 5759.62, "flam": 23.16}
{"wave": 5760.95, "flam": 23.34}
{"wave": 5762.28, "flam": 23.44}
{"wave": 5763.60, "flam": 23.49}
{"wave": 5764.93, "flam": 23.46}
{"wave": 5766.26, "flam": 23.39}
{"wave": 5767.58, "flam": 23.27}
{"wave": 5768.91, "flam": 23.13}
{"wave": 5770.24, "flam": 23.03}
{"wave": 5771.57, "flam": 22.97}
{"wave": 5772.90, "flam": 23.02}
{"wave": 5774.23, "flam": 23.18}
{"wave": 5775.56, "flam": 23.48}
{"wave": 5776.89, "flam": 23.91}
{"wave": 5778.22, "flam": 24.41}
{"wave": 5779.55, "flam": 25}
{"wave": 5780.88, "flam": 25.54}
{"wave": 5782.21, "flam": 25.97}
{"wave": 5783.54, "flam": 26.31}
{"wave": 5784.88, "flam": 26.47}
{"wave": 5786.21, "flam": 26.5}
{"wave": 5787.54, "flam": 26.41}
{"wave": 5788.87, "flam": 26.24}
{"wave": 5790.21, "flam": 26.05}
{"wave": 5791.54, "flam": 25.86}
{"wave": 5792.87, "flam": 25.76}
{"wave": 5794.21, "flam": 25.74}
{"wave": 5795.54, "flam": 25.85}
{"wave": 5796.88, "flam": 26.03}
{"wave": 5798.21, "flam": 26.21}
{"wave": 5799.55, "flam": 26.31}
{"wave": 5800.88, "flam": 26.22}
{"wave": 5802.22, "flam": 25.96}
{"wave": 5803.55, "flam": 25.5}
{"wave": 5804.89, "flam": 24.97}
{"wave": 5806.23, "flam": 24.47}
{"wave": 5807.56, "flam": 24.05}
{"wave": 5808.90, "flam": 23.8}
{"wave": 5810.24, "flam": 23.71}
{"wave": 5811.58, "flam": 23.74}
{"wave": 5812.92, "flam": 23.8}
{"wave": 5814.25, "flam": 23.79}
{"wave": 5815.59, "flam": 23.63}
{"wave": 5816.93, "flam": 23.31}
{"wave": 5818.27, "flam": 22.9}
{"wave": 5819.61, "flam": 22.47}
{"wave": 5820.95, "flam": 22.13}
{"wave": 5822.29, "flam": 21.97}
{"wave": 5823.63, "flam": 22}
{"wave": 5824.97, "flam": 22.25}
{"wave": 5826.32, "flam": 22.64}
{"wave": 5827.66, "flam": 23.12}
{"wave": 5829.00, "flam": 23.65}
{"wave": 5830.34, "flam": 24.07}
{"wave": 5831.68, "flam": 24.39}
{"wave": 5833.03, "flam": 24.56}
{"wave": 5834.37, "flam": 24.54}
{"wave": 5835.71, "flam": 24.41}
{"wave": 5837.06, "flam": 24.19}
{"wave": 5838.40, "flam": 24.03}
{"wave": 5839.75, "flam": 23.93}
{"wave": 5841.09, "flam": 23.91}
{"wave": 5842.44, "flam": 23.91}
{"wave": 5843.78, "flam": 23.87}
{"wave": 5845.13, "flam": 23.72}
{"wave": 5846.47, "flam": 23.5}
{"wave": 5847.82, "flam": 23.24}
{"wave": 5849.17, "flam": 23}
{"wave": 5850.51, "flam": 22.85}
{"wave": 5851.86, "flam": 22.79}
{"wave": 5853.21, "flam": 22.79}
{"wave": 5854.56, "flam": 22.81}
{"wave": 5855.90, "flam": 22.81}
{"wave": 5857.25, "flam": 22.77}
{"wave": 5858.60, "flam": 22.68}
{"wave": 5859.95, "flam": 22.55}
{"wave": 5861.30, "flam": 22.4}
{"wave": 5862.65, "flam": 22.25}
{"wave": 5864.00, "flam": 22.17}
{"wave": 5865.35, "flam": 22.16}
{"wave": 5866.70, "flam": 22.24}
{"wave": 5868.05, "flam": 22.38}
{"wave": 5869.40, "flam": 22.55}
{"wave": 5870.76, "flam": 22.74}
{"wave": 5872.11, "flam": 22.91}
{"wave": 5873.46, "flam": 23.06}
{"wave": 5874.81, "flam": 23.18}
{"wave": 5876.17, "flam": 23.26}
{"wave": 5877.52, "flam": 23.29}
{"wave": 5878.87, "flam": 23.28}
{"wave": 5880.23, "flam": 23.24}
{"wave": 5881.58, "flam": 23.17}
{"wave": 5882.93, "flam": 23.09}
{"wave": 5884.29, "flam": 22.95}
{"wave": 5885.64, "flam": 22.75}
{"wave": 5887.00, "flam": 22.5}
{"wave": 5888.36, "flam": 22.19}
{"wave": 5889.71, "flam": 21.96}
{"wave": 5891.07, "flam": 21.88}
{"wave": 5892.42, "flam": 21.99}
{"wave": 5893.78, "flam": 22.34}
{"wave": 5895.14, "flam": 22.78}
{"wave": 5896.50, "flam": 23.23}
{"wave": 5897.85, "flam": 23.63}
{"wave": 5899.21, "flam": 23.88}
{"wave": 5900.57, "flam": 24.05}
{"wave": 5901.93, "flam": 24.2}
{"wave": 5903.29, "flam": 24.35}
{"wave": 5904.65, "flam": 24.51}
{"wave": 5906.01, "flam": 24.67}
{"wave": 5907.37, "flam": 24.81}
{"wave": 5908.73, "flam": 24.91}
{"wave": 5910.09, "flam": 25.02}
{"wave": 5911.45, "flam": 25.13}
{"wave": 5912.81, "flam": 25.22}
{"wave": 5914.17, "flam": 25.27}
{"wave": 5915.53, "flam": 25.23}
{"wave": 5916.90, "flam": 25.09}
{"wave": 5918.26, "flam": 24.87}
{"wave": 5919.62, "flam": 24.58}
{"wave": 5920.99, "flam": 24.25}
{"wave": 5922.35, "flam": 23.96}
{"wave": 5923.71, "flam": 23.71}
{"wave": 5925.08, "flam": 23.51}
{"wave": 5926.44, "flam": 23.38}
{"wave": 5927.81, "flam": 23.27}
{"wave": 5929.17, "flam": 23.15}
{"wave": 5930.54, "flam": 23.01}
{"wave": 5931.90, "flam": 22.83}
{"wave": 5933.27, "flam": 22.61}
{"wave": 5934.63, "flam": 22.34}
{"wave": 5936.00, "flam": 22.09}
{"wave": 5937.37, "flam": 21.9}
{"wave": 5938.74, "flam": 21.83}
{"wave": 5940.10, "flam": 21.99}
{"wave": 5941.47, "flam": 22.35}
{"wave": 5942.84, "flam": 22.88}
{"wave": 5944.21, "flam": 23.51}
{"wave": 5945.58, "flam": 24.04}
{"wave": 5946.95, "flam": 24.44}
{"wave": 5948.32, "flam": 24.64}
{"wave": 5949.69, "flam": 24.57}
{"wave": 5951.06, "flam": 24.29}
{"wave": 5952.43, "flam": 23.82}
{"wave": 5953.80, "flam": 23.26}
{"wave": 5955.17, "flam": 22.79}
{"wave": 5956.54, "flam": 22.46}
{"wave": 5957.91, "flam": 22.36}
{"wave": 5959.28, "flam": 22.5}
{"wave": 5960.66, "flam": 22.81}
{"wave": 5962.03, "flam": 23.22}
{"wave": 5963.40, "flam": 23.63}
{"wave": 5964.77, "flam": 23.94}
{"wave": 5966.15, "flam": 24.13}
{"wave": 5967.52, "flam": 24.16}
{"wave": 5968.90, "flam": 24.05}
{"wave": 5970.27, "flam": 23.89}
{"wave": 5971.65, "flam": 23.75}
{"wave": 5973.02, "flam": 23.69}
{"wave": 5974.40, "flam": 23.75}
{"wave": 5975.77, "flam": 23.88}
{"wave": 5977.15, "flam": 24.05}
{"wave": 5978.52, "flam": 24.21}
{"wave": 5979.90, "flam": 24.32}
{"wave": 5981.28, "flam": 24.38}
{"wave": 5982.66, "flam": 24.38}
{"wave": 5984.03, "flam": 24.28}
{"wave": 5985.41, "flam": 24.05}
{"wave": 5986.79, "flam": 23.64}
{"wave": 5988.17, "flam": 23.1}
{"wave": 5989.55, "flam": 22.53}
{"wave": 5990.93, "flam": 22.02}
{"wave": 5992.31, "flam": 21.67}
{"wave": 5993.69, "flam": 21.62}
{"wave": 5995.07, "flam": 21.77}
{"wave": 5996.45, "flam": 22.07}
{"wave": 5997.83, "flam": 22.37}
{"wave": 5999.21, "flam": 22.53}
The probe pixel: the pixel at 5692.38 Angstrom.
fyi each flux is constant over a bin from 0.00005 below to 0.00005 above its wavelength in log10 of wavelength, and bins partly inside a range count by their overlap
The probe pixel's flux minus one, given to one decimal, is 19.5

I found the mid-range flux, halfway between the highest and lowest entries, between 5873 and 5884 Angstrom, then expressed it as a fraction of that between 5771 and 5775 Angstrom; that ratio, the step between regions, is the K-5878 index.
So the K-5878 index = 1.00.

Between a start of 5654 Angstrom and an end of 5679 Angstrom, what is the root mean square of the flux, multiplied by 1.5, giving 32.3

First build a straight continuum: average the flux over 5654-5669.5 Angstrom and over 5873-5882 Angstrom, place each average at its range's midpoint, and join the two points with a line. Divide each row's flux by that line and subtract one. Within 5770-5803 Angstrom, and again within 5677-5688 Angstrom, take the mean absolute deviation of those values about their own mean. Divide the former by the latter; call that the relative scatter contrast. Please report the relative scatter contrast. 1.5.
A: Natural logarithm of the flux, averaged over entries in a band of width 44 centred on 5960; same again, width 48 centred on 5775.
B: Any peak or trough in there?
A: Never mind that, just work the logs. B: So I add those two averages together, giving 6.34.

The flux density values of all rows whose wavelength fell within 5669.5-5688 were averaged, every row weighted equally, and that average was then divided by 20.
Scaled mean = 1.06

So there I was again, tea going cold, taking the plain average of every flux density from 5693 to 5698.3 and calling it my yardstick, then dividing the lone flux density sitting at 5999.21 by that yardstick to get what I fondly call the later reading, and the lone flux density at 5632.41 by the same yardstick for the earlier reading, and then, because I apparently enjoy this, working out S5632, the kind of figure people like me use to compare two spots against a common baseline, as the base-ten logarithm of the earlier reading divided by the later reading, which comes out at 0.01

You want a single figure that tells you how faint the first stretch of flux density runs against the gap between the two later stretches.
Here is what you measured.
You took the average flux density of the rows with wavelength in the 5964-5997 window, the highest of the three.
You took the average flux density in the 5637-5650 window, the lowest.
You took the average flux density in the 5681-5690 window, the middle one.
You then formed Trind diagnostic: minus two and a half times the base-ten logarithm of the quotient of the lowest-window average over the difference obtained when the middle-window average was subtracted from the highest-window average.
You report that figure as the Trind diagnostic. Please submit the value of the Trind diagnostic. -2.1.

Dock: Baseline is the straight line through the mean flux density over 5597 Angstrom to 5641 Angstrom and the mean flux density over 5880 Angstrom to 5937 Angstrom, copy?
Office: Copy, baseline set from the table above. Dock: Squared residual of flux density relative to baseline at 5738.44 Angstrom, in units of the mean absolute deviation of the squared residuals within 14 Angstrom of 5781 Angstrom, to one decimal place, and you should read 1.0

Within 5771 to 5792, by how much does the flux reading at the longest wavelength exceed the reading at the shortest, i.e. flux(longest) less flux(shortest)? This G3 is 2.9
